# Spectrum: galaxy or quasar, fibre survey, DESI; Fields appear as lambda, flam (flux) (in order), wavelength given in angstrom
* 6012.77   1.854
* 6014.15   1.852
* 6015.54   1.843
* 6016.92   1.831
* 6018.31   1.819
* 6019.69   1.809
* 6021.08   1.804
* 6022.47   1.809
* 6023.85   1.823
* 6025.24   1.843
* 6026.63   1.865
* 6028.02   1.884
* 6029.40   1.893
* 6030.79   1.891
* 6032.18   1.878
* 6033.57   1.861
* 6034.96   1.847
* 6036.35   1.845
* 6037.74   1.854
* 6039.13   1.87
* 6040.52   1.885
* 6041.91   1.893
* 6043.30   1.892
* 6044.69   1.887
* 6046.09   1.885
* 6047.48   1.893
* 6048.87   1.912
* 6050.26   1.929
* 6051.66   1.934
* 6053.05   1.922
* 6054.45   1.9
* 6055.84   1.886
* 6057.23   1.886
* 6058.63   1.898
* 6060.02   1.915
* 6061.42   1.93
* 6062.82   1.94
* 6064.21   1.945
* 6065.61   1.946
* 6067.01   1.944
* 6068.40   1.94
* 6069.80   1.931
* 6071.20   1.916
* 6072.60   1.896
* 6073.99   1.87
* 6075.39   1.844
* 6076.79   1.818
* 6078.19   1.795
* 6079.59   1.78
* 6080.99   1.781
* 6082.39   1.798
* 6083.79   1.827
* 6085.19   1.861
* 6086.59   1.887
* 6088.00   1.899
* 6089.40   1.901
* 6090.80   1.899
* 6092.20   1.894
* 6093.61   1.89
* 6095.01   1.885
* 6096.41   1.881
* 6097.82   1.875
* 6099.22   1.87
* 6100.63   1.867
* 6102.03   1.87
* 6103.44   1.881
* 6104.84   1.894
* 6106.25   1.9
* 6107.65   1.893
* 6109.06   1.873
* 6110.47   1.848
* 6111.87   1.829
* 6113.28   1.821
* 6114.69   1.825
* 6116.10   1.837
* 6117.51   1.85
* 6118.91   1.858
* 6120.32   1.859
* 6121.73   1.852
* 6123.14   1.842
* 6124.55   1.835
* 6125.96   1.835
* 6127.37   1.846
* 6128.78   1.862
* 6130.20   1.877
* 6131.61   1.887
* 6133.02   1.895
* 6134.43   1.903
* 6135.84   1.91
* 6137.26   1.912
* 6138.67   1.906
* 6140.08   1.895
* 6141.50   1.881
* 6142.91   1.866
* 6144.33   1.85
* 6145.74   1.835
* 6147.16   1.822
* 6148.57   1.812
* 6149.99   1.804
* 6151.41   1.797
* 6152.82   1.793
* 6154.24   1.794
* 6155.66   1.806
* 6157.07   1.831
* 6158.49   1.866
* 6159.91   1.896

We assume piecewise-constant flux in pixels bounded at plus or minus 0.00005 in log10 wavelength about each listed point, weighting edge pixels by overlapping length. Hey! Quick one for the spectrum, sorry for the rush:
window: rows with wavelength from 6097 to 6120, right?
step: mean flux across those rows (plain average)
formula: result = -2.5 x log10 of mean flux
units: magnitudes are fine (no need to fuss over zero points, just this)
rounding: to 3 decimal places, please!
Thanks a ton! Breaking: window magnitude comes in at -0.675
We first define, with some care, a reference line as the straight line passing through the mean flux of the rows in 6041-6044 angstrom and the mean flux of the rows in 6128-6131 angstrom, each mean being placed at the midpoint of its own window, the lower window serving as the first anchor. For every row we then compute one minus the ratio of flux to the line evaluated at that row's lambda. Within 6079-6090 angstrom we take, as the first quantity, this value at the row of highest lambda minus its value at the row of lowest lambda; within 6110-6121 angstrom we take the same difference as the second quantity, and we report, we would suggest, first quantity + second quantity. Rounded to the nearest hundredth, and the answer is -0.07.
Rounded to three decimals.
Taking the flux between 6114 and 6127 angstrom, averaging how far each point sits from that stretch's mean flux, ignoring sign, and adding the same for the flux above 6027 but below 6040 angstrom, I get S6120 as 0.025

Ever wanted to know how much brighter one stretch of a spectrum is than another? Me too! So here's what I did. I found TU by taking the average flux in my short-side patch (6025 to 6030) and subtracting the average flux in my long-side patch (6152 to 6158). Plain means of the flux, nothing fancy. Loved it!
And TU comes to 0.065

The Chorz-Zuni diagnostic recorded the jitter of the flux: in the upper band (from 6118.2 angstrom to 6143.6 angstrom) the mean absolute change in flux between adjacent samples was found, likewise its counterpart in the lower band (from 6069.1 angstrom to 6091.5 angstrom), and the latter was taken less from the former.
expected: -0.010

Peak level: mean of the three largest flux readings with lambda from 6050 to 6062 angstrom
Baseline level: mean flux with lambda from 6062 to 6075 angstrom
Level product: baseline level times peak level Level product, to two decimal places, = 3.72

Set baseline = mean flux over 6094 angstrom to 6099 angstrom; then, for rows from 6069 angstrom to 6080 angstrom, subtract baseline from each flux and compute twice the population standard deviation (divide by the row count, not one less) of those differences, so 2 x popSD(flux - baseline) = 0.105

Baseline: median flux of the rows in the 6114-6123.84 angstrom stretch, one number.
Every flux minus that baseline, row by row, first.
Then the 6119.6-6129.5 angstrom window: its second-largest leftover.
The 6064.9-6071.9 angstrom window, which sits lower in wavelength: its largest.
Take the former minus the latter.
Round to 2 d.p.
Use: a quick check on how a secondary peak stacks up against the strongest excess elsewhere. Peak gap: -0.09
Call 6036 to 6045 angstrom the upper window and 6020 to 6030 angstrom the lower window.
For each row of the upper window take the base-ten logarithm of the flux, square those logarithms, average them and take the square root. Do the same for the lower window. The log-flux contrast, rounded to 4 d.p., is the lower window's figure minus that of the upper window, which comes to -0.0068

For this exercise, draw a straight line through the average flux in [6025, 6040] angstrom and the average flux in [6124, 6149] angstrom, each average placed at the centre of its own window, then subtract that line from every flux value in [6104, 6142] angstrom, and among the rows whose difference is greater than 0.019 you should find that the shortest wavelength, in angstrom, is 6104.84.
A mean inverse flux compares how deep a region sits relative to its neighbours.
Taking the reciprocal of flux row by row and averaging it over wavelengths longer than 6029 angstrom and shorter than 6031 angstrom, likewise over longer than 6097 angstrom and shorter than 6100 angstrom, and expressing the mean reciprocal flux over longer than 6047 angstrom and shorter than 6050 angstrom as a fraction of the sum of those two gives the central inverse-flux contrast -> 0.495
